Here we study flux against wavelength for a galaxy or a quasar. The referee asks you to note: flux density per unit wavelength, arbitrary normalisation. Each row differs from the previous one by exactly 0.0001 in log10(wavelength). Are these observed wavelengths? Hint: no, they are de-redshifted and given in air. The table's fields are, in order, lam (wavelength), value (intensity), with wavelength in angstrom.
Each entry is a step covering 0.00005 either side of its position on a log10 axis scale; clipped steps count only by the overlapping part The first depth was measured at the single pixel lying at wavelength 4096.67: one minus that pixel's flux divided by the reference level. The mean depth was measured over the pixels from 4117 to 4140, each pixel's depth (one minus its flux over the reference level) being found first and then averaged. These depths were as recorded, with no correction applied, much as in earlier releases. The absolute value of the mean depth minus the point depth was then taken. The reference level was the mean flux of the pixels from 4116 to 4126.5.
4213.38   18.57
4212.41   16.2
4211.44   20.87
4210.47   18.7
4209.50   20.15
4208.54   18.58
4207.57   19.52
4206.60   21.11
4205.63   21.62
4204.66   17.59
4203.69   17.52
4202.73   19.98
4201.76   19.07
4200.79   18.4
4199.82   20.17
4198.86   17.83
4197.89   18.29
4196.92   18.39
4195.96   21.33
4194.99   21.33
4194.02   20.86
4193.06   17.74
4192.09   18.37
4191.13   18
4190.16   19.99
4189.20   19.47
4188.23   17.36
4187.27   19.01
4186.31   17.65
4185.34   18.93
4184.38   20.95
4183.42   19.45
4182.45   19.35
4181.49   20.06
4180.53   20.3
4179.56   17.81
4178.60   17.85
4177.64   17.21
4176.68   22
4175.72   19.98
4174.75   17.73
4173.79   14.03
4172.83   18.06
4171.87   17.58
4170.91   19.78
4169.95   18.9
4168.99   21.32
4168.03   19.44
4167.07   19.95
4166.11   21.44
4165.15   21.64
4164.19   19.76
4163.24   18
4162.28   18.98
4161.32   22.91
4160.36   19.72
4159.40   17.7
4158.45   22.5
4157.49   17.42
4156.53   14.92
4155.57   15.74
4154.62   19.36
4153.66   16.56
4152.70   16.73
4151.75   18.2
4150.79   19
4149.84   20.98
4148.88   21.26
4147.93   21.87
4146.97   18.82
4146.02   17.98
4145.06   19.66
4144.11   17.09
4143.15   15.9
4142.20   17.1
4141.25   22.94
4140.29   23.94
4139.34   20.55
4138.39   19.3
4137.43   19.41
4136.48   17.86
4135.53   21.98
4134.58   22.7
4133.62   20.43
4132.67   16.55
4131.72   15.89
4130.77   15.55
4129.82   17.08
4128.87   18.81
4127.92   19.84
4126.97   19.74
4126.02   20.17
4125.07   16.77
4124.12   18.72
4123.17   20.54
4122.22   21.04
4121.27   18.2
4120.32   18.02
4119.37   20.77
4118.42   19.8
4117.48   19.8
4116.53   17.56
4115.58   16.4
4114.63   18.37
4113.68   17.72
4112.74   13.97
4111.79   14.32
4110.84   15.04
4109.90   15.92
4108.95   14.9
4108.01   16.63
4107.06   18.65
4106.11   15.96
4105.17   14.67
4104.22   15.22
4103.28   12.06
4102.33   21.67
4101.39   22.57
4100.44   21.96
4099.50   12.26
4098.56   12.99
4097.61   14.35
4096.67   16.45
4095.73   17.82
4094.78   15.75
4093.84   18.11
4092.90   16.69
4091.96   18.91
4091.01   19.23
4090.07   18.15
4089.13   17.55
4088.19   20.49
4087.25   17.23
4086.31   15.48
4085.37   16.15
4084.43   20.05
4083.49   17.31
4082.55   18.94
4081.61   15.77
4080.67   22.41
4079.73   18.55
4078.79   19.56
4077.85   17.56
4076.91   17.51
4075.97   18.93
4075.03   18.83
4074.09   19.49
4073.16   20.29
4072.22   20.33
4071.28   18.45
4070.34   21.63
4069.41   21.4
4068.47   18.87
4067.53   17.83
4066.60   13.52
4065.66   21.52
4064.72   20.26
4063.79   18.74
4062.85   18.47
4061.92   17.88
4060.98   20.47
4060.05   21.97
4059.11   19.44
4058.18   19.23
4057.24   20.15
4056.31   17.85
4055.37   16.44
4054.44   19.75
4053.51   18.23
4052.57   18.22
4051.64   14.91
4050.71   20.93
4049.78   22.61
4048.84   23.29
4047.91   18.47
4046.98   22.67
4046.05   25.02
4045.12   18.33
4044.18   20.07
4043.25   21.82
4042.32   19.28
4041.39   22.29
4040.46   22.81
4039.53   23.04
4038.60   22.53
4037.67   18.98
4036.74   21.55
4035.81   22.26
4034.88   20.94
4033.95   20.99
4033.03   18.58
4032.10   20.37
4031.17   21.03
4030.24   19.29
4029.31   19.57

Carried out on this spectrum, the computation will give 0.14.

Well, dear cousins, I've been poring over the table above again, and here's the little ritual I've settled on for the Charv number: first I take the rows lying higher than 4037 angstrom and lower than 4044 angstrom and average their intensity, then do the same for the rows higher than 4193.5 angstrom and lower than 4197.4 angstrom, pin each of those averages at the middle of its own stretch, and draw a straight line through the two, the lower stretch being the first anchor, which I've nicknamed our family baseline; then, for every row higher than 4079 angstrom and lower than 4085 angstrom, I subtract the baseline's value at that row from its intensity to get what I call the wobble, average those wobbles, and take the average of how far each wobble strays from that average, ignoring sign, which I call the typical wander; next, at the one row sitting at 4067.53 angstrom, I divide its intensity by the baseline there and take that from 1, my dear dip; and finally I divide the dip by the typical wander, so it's 0.10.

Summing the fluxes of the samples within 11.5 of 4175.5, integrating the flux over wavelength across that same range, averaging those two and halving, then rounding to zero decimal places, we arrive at 226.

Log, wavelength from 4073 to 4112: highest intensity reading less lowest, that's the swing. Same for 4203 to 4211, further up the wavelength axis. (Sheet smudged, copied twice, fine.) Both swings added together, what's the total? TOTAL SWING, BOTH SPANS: 14.6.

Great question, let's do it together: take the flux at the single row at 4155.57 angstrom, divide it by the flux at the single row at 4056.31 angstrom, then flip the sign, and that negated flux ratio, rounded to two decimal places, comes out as -0.88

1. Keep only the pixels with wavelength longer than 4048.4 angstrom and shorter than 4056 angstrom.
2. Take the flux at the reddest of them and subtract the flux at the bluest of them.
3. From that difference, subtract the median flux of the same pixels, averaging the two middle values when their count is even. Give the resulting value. -25.8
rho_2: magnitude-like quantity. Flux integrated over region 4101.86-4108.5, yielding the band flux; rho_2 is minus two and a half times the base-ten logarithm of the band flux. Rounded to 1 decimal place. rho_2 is -5.1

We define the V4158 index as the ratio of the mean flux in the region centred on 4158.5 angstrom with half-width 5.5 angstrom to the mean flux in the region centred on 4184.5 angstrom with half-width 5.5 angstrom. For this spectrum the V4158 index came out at 0.97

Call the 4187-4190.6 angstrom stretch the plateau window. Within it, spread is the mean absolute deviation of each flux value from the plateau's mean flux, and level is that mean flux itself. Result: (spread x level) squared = 229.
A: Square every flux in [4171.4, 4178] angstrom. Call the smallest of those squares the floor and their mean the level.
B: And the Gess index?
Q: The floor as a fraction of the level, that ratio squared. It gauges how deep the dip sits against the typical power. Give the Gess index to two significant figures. 0.35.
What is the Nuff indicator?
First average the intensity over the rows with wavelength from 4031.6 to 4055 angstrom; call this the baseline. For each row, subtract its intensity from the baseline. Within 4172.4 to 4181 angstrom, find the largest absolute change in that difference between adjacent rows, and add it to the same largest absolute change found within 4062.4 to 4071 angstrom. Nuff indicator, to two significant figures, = 13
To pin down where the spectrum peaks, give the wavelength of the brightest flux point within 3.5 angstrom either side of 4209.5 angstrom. 4206.60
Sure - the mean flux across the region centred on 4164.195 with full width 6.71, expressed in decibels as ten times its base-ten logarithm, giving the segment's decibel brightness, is 13.1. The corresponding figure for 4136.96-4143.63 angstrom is 13.0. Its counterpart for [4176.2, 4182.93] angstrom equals 12.8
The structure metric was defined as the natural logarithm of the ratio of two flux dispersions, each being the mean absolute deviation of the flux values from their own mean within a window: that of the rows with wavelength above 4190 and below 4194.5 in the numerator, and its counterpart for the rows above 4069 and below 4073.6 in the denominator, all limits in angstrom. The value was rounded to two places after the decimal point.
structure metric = 0.27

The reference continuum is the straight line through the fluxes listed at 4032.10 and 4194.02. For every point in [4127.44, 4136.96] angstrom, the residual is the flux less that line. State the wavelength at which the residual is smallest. 4130.77 angstrom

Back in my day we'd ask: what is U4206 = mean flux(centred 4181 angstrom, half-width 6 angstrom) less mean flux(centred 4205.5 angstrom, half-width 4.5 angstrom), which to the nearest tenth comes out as -0.2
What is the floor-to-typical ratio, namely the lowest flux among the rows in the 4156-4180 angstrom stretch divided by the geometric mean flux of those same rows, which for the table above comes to 0.74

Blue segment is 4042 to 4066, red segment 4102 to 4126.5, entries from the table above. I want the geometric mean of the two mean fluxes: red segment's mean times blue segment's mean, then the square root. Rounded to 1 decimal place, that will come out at 18.6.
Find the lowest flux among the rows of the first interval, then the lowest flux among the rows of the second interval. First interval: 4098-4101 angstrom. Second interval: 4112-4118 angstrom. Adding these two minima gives 26.2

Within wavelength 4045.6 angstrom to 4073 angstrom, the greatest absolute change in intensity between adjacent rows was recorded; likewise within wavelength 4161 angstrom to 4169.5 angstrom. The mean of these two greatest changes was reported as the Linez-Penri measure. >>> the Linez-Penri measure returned 6.0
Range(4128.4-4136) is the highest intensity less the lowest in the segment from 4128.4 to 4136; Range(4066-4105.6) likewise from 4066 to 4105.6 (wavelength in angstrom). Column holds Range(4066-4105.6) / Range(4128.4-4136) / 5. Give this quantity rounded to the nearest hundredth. 0.29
